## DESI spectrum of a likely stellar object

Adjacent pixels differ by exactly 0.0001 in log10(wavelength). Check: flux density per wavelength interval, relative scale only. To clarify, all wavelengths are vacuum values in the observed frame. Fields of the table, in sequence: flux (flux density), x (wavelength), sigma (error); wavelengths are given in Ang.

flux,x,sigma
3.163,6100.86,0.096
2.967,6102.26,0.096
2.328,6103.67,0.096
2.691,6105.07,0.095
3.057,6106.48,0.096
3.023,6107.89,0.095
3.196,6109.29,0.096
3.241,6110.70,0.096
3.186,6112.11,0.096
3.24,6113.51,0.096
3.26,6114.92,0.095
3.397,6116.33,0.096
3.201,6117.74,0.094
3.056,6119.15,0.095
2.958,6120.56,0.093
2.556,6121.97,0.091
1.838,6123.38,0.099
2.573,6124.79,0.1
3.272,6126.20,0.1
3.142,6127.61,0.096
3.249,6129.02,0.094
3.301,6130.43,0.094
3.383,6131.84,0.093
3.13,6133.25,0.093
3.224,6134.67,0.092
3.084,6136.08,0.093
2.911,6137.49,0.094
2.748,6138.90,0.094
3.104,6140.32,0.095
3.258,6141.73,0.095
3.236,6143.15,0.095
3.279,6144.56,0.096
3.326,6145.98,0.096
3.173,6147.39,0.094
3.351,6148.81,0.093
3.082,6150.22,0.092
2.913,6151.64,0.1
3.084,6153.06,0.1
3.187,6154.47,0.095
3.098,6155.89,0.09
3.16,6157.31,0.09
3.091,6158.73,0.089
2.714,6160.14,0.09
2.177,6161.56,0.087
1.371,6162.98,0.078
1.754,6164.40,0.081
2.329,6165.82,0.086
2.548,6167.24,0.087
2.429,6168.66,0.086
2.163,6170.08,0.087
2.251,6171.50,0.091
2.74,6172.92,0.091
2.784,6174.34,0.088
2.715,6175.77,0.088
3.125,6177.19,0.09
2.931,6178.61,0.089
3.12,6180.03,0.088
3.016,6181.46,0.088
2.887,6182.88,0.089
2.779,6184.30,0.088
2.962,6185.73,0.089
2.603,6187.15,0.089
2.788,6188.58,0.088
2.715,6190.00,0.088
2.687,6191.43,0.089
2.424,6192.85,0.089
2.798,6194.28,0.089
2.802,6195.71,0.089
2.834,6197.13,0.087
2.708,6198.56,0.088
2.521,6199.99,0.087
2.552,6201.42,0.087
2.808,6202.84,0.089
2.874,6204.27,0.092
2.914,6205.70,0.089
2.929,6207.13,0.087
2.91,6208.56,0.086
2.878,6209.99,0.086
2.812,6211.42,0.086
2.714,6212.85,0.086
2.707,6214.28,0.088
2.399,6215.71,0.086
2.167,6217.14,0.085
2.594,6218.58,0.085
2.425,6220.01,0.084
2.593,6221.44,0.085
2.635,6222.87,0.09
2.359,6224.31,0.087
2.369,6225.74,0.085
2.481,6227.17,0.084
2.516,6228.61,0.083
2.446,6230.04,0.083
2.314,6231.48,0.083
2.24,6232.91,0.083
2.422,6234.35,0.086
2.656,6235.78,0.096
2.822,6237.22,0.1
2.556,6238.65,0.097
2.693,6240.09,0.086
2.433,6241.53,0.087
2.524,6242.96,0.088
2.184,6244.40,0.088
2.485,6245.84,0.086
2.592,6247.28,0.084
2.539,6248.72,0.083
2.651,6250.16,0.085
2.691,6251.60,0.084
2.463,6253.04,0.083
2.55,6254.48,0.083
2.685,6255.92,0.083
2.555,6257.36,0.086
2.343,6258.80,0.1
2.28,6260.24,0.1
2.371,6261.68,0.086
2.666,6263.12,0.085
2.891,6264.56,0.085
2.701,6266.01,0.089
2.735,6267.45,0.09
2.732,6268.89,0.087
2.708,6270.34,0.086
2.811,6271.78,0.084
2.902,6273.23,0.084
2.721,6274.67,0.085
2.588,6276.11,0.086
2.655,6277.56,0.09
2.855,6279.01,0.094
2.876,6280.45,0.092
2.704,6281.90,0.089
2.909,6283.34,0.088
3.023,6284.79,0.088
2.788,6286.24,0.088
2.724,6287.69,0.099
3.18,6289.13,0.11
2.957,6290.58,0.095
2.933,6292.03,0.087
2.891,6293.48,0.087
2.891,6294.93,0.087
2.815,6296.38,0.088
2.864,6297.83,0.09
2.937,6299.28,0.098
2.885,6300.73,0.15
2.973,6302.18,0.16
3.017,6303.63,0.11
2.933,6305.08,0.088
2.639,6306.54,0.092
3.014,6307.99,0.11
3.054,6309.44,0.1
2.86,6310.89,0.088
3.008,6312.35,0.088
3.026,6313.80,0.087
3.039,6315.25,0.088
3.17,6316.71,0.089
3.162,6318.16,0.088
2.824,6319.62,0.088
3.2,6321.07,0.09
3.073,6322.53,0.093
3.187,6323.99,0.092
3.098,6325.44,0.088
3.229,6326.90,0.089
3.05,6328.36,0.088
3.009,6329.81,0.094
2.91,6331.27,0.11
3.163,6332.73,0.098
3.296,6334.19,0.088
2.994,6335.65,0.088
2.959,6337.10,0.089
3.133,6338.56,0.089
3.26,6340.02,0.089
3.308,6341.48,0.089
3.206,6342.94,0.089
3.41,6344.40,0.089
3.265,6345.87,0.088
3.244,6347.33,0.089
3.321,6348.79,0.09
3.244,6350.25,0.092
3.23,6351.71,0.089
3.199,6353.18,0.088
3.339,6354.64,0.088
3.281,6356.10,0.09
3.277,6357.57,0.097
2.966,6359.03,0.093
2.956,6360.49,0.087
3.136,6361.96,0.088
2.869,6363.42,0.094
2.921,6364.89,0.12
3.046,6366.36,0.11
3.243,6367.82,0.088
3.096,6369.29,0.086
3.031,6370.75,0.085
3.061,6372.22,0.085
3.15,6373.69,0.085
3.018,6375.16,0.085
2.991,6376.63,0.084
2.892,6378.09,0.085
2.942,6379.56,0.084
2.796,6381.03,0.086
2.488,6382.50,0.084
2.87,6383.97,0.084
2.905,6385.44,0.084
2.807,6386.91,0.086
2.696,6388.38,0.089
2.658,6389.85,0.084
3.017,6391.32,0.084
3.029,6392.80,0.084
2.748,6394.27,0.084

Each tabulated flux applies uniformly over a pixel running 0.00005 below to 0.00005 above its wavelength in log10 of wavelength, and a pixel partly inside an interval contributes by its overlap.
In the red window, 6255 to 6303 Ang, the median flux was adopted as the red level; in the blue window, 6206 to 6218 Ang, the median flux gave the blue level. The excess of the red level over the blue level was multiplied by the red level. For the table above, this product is 0.1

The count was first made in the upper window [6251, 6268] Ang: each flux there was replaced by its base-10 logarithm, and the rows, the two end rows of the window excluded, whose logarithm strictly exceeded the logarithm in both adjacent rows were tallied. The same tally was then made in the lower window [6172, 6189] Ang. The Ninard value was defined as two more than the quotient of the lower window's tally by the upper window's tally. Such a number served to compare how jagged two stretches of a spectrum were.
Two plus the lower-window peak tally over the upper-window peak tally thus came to 4.0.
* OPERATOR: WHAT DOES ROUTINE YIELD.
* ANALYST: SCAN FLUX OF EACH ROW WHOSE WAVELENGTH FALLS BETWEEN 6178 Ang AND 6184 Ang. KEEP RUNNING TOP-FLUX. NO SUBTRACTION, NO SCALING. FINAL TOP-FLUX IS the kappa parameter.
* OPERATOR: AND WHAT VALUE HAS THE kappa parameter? 3.12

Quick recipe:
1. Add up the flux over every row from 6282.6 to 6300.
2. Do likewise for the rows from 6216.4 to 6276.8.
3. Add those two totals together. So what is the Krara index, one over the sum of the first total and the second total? 0.0070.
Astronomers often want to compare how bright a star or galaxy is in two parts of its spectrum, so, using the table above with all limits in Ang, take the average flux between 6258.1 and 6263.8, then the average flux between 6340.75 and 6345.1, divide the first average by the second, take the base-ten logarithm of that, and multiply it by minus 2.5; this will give 0.34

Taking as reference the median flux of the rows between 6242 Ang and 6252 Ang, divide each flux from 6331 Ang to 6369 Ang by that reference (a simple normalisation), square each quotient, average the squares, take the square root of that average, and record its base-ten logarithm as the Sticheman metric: 0.096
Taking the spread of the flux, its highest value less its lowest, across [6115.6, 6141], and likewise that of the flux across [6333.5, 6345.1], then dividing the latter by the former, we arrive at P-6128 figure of 0.29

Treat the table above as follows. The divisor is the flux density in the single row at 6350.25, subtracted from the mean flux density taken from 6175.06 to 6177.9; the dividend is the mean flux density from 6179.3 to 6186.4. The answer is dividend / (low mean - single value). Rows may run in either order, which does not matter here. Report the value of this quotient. -9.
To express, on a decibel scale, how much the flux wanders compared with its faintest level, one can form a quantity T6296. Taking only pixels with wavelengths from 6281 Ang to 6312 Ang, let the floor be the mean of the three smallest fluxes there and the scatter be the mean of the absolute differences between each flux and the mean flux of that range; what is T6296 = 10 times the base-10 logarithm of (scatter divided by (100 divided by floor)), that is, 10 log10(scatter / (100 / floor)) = -26.0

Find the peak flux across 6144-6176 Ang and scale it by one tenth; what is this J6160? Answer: 0.335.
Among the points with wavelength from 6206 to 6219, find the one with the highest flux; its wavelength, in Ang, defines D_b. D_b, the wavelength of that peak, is 6207.13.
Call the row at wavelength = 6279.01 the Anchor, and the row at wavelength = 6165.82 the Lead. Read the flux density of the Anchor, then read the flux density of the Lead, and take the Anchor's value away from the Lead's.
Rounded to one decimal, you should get -0.5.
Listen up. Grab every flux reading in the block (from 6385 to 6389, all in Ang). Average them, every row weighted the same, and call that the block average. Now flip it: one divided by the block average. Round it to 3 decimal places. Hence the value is 0.357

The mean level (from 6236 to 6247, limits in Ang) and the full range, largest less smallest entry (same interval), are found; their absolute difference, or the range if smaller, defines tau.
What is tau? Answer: 0.64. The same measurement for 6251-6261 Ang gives 0.41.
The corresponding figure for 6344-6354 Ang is 0.21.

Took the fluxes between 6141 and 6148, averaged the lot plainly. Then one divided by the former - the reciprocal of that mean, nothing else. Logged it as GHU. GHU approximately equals 0.307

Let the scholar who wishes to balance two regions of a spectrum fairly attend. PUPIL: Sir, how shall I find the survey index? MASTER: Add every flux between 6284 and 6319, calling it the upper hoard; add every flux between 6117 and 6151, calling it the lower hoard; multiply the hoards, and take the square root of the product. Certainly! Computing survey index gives 72.1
